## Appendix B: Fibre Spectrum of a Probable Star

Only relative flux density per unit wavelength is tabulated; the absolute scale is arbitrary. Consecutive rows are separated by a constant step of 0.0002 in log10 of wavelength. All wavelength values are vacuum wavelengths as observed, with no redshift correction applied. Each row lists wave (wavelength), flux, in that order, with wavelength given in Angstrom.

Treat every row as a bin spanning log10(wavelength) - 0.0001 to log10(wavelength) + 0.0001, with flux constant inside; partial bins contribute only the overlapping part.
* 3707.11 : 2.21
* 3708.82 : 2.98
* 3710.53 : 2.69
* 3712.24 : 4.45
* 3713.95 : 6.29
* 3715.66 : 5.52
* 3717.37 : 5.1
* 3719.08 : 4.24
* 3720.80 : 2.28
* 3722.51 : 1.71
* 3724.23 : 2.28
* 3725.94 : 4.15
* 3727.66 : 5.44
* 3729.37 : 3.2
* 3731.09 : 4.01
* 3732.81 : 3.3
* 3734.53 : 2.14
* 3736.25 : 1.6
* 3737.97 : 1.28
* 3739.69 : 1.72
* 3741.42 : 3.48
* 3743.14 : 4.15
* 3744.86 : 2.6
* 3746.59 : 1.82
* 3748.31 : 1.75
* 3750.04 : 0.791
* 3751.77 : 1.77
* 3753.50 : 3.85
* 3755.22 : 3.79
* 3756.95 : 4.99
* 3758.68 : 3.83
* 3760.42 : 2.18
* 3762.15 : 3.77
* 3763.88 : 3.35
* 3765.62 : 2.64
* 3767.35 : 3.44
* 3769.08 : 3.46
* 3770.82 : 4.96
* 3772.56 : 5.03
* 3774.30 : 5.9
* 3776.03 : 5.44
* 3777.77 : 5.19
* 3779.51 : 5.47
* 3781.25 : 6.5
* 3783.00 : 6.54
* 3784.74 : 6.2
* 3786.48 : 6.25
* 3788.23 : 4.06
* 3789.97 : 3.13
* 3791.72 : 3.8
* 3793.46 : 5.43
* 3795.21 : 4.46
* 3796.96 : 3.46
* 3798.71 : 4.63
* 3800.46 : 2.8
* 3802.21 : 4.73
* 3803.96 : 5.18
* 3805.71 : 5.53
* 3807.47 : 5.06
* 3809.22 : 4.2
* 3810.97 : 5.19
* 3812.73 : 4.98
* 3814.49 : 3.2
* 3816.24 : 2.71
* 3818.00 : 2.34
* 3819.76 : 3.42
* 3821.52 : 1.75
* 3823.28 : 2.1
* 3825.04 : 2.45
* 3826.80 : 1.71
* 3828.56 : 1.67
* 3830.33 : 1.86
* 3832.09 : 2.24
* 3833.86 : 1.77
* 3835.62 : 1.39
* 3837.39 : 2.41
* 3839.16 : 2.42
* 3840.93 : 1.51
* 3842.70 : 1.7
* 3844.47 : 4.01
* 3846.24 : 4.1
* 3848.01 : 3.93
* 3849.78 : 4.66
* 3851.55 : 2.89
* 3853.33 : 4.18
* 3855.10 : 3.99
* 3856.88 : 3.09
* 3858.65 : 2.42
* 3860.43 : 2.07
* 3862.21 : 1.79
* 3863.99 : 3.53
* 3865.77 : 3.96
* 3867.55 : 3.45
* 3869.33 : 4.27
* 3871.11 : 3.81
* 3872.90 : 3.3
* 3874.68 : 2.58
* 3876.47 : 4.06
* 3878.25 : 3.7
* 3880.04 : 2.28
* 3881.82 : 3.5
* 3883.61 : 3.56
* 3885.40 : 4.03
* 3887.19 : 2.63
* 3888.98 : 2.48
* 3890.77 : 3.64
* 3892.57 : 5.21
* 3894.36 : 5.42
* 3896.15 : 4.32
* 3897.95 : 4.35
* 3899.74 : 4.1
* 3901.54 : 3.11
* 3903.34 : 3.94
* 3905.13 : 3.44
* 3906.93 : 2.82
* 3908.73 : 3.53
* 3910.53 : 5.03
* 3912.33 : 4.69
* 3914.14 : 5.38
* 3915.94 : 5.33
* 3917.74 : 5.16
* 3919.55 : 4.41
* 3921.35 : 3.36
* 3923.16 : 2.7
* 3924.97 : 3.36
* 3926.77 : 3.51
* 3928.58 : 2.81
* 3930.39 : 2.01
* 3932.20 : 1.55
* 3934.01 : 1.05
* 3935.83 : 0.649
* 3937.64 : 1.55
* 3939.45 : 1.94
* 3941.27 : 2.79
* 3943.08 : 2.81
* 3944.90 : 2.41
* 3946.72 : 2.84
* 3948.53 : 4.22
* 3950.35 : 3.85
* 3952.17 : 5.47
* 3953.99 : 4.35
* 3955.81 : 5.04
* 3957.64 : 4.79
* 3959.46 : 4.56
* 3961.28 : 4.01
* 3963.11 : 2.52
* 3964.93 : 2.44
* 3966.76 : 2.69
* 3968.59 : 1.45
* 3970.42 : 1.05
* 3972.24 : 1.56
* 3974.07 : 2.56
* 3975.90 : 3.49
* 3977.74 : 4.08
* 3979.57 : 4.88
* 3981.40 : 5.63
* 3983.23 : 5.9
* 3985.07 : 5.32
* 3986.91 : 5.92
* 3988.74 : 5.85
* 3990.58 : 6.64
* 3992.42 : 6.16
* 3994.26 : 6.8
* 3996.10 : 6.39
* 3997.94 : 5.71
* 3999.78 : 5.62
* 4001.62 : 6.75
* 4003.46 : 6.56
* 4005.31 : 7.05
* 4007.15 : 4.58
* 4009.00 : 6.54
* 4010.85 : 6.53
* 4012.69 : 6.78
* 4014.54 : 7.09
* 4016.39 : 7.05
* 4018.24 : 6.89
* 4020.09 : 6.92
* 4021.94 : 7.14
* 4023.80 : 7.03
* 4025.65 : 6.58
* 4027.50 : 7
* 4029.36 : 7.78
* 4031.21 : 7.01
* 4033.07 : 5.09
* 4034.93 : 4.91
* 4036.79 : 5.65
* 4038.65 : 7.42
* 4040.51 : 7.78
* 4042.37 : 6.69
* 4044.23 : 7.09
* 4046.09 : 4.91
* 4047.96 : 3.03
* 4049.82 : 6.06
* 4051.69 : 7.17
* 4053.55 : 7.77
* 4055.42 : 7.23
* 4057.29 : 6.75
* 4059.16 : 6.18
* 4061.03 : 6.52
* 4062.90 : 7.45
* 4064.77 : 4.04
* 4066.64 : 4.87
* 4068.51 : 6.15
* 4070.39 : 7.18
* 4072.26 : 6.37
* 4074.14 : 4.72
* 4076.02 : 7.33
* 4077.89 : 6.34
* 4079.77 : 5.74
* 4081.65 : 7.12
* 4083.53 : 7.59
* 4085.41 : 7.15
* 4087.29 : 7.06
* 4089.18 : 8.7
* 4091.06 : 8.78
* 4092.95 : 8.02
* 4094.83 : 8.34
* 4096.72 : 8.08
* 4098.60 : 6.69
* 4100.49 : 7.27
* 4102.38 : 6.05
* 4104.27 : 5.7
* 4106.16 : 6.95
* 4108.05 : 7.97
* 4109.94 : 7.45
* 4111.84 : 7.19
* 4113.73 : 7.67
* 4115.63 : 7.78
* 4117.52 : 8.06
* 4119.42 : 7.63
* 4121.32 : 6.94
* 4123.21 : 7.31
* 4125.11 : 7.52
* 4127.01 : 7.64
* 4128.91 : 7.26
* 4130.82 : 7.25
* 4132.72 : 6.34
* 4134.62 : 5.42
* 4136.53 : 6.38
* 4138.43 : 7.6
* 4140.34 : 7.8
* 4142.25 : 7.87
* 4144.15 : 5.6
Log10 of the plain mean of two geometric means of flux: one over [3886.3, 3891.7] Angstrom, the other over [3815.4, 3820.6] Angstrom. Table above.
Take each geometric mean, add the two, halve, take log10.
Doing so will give 0.45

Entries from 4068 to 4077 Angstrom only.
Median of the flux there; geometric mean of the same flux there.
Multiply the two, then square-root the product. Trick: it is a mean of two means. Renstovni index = 6.3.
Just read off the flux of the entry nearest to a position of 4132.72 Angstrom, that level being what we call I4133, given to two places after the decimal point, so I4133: 6.34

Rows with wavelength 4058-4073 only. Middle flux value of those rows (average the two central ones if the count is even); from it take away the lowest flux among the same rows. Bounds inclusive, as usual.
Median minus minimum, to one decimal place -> 2.2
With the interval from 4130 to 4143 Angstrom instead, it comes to 1.8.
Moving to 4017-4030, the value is 0.4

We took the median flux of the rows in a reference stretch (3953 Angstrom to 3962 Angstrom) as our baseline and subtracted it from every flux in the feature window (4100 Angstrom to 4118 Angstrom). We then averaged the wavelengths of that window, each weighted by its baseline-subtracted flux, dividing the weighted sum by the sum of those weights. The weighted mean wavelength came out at 4110.0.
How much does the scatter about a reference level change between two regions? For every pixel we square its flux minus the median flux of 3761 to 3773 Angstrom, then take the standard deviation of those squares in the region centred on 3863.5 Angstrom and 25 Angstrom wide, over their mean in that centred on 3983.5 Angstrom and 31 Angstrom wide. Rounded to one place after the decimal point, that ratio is 0.2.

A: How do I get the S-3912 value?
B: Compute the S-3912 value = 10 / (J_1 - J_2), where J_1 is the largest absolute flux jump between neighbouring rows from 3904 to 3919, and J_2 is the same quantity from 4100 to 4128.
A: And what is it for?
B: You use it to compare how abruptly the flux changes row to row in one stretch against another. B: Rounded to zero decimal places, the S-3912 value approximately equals 40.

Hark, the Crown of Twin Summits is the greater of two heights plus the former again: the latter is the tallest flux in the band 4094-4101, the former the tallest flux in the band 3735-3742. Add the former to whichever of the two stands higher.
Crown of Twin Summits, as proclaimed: 11.8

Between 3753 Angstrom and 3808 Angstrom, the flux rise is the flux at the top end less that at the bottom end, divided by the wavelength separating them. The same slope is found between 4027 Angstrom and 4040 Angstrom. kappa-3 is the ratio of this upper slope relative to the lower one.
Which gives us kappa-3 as 1.7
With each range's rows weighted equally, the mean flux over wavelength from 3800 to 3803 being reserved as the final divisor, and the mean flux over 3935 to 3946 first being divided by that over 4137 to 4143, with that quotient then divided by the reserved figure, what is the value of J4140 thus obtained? 0.07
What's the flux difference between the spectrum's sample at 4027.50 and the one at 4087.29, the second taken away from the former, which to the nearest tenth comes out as -0.1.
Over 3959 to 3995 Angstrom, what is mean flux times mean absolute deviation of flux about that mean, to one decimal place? 6.6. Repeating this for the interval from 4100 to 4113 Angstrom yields 4.2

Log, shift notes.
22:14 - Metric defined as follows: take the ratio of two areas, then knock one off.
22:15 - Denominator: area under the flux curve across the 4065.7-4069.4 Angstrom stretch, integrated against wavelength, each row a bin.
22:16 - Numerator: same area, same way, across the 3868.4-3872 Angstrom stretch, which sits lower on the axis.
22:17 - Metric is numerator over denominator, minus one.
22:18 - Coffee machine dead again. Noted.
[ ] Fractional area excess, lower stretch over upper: -0.3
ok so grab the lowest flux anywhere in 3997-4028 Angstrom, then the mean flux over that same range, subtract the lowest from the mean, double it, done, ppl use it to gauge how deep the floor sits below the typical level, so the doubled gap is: 4.0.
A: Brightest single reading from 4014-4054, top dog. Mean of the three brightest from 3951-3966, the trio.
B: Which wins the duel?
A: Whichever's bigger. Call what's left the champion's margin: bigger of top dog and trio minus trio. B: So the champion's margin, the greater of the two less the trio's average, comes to 2.7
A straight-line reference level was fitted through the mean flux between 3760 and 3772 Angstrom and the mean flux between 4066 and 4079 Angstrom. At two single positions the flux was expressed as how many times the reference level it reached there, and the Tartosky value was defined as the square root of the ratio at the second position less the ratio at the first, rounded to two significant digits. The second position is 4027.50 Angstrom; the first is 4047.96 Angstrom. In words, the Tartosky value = 0.84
